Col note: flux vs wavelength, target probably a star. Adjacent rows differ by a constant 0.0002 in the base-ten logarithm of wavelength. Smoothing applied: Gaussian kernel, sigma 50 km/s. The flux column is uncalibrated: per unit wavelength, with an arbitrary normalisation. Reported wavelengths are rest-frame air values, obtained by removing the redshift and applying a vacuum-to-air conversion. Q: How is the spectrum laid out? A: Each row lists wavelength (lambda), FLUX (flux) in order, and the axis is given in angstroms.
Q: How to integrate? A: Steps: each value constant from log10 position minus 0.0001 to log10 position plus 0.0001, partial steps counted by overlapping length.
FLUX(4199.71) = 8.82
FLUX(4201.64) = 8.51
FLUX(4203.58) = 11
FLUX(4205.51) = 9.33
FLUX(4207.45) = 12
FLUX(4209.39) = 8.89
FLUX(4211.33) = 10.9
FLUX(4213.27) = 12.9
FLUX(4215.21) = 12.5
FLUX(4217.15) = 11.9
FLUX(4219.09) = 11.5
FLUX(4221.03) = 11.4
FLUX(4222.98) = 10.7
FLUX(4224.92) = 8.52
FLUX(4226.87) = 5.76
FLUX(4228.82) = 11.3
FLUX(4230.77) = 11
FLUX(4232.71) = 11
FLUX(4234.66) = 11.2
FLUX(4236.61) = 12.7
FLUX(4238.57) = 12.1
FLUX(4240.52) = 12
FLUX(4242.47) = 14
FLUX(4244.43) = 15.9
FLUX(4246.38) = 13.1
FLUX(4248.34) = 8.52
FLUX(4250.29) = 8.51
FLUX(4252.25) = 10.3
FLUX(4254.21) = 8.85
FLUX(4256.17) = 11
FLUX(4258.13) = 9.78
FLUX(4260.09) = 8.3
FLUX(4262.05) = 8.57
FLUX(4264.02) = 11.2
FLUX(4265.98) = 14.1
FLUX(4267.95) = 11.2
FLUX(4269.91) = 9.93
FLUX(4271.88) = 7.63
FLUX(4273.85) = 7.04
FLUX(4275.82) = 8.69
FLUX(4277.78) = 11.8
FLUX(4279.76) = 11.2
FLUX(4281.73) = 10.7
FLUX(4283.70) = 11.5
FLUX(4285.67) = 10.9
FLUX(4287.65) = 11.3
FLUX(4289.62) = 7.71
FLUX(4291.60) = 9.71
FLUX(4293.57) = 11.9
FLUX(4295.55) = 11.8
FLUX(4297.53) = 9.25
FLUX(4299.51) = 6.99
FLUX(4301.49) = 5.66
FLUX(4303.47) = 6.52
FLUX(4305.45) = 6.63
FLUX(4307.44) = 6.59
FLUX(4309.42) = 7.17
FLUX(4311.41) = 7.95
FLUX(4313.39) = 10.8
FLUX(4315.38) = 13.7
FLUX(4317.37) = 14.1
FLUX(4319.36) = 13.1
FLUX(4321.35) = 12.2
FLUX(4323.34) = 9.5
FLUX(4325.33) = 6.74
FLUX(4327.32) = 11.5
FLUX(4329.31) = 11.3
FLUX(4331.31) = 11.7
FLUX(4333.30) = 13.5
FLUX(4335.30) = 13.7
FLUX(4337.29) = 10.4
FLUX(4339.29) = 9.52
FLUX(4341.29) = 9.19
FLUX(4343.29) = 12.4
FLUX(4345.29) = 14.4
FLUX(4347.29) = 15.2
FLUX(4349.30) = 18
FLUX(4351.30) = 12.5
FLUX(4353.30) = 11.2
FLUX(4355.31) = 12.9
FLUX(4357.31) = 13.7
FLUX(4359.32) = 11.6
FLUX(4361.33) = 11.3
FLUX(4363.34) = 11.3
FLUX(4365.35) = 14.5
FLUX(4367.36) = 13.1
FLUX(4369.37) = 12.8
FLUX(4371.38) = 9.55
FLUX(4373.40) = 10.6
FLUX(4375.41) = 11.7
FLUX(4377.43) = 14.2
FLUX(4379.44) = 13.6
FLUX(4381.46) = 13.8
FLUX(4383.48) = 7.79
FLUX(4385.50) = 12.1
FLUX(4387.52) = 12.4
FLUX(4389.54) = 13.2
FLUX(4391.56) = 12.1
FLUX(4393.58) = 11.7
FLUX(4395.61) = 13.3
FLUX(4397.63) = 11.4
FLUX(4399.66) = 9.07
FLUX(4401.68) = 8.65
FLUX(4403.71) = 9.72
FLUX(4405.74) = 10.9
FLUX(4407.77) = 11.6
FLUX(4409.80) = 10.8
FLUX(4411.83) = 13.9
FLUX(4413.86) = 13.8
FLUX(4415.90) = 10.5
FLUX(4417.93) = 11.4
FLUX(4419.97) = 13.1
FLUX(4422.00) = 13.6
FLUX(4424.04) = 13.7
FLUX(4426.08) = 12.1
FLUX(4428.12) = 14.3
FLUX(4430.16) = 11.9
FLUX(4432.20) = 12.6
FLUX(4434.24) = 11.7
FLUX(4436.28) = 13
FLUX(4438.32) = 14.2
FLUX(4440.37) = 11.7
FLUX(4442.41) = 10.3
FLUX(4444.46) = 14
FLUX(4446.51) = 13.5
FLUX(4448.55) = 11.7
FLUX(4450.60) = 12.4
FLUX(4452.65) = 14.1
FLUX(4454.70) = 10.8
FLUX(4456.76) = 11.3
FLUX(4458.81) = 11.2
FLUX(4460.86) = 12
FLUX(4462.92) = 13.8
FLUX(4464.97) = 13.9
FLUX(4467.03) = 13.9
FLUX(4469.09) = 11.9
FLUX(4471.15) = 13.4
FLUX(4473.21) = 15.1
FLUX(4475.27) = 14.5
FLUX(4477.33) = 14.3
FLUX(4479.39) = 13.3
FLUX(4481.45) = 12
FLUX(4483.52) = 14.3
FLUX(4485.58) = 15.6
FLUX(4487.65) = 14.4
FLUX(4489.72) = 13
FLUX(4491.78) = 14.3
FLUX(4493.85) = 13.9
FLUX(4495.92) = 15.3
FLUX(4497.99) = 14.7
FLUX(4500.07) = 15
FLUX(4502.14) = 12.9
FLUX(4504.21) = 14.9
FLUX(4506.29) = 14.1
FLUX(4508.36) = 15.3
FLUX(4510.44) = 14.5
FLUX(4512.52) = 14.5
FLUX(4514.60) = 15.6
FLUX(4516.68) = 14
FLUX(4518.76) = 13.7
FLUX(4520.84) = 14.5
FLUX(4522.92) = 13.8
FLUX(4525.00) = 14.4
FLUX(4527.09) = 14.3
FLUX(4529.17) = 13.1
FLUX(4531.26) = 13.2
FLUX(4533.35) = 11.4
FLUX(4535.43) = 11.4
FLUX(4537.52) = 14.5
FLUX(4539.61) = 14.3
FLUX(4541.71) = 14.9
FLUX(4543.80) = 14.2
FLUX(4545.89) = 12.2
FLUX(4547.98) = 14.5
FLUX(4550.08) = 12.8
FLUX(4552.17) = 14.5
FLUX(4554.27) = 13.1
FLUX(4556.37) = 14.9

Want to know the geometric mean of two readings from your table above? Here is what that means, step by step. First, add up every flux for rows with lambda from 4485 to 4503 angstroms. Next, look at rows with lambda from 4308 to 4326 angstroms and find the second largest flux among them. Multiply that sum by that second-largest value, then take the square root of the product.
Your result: 42.1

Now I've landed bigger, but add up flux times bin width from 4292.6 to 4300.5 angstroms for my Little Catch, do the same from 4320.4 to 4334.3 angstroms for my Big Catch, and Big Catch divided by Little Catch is 1.9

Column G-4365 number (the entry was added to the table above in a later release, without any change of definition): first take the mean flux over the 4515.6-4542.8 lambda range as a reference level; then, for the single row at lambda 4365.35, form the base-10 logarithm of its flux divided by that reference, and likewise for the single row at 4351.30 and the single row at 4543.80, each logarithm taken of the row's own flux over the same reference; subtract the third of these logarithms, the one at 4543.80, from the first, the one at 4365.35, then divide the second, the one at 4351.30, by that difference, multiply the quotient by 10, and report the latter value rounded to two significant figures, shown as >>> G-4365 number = -42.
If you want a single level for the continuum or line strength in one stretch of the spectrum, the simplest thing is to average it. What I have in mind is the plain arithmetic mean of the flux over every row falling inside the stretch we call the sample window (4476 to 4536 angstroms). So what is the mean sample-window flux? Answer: 14.0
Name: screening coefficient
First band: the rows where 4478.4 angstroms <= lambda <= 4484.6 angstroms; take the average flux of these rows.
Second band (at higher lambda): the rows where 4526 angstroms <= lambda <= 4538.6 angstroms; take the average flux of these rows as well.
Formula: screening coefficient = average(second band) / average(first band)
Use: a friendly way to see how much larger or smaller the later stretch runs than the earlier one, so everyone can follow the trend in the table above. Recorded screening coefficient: 0.98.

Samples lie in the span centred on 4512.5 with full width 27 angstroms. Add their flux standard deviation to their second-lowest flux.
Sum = 14.4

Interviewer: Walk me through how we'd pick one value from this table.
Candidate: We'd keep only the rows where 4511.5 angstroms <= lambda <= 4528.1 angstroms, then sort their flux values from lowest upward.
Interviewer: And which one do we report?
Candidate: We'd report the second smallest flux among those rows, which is 13.8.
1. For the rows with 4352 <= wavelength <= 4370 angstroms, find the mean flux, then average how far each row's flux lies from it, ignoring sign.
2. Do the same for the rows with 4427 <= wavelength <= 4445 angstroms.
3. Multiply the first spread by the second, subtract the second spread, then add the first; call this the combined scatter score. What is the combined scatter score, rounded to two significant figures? 1.0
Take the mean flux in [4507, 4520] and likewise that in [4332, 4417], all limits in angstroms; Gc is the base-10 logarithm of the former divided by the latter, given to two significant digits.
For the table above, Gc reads 0.082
